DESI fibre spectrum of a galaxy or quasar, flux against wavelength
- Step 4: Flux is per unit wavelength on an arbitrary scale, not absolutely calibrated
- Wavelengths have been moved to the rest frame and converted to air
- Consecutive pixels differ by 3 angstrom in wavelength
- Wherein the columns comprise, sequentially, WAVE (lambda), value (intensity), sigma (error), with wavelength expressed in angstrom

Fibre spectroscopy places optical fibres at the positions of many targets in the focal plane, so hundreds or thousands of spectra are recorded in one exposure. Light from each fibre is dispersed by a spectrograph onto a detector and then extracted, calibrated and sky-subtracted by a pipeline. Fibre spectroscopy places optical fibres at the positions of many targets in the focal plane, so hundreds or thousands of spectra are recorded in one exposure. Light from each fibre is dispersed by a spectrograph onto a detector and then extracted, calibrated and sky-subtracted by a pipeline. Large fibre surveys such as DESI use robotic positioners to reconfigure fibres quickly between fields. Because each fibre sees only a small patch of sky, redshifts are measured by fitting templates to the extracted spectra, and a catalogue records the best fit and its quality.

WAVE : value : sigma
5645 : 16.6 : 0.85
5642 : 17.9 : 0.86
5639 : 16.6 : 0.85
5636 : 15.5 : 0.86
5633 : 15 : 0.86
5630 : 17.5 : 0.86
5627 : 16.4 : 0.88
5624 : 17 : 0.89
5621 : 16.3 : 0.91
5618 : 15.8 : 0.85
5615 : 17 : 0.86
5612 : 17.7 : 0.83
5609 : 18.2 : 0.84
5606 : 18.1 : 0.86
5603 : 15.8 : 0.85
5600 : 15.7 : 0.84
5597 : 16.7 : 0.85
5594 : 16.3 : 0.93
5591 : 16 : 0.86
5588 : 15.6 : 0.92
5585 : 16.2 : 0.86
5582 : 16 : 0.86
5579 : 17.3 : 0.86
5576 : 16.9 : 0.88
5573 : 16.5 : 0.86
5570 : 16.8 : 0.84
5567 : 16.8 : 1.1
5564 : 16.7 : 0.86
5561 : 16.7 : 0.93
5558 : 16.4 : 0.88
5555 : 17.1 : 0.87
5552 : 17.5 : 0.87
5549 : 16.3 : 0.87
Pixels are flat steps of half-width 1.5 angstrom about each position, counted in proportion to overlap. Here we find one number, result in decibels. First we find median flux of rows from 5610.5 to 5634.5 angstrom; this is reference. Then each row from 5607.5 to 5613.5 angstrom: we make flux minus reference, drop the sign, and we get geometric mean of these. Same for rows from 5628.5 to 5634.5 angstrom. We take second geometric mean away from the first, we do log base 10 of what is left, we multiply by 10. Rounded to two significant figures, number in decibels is -12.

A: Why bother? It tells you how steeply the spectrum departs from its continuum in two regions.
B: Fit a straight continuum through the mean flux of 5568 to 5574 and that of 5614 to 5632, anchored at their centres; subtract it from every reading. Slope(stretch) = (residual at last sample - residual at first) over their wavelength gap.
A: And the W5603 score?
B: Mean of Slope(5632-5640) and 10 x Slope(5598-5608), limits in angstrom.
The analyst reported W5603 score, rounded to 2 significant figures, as 2.1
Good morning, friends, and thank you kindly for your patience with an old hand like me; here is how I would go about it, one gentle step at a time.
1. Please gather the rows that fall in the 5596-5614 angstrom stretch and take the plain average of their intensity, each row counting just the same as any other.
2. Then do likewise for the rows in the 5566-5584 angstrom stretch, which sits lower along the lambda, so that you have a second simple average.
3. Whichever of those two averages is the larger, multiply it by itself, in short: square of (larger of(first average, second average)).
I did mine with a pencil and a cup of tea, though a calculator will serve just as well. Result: 290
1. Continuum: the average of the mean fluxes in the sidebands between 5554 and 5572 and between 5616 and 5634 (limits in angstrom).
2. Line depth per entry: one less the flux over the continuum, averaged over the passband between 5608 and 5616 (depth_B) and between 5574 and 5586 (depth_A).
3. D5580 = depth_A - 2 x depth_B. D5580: 0.13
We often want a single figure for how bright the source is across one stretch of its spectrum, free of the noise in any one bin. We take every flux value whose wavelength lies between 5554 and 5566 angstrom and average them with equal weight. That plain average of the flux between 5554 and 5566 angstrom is 16.7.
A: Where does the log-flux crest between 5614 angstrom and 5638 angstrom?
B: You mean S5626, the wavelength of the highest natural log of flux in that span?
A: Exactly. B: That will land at 5630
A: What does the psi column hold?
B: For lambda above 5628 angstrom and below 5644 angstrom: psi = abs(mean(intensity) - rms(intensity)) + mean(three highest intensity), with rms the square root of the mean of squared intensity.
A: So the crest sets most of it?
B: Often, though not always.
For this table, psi 17.4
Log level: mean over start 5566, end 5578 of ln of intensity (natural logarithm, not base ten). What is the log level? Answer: 2.82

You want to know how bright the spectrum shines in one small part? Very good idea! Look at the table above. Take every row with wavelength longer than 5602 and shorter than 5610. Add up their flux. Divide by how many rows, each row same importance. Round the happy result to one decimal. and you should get 17.4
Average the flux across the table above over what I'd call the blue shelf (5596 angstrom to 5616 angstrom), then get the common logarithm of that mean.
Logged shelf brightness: 1.23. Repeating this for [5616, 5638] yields 1.21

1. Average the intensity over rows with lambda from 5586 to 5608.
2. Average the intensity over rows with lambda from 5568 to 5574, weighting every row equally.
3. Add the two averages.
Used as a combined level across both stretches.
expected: 33.0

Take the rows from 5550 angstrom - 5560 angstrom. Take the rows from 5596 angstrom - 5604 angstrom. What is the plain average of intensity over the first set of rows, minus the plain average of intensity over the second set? 0.9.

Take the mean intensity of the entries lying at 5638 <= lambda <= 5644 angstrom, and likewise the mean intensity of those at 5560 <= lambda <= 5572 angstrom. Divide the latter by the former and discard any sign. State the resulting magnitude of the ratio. 0.97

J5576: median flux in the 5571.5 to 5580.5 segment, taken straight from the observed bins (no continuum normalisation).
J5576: 16.9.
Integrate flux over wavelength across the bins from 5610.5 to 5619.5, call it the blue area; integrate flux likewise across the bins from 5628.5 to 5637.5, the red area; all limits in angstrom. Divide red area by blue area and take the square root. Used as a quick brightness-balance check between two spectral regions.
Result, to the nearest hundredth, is 0.97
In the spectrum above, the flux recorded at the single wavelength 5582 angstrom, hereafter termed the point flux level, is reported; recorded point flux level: 16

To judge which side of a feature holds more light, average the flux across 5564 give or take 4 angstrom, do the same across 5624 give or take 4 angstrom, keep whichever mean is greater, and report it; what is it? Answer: 16.7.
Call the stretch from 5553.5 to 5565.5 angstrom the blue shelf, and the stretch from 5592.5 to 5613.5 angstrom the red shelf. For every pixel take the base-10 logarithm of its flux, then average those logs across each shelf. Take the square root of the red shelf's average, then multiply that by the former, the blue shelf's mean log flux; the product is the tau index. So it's 1.36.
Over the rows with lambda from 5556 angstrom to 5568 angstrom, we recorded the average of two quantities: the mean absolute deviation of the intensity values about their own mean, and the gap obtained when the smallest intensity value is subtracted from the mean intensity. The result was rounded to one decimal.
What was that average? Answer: 0.2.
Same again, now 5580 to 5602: 0.4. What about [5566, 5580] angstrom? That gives 0.3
